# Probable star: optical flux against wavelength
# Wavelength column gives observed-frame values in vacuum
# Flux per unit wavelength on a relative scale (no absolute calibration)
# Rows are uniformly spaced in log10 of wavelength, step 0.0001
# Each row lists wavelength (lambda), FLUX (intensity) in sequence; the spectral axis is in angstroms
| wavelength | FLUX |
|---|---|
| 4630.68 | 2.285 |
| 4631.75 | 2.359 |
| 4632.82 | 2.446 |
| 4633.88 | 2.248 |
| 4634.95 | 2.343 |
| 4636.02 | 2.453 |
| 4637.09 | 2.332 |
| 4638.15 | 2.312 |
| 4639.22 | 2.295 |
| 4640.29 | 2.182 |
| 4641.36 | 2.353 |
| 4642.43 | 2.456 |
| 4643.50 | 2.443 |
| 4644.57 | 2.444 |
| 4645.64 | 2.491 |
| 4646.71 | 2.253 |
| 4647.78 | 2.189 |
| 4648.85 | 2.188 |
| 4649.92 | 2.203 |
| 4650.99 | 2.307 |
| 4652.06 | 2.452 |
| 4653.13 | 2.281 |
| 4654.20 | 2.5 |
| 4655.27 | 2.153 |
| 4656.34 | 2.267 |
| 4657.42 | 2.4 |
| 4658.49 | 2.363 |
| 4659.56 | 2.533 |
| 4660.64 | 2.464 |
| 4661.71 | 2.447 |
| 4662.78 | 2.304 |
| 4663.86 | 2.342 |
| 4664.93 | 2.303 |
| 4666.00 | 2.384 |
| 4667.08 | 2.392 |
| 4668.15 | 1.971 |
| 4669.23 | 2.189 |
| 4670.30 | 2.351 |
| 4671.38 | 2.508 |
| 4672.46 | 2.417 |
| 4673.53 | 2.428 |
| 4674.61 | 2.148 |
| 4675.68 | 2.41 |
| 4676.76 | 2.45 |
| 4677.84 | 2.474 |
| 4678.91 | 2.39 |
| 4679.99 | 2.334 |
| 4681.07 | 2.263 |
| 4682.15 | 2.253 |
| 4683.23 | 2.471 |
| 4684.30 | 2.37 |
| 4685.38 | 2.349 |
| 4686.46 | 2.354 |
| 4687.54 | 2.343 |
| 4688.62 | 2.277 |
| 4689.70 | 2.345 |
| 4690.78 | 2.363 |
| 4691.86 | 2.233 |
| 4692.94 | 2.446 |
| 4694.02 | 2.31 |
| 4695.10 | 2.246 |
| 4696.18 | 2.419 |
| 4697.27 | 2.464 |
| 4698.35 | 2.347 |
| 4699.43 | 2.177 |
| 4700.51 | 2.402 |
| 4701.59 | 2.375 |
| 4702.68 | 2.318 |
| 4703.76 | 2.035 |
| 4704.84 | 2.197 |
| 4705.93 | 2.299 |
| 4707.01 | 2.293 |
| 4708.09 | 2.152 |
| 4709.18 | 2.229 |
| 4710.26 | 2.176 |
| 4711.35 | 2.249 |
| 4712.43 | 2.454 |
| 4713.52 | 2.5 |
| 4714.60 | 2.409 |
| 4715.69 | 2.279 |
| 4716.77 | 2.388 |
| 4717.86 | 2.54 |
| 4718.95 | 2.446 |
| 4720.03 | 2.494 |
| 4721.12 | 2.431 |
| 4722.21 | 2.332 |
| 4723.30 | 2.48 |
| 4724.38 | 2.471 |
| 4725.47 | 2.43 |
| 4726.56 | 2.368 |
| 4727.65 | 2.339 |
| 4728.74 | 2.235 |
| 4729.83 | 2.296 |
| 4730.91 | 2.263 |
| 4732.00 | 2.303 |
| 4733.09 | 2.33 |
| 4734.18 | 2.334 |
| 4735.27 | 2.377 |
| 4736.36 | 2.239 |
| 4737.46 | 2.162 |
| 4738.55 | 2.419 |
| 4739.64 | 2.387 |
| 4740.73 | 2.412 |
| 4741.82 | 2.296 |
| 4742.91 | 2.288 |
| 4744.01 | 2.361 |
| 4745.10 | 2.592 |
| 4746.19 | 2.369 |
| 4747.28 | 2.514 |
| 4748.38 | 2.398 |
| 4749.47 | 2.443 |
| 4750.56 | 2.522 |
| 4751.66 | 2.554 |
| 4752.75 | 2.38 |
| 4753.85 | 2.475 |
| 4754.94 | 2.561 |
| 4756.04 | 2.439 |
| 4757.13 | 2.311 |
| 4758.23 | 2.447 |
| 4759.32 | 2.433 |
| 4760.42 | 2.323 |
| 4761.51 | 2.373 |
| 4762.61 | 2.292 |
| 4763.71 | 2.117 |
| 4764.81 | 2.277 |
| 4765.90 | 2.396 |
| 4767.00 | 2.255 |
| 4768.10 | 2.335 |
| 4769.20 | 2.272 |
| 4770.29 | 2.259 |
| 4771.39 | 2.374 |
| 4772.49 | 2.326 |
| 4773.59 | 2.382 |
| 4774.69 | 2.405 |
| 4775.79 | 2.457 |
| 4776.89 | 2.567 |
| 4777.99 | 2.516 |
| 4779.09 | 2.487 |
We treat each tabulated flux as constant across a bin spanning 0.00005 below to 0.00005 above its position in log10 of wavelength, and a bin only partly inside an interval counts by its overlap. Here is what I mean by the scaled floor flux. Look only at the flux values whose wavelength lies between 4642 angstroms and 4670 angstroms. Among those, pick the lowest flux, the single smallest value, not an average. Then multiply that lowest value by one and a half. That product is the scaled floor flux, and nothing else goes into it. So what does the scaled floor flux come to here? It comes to 2.96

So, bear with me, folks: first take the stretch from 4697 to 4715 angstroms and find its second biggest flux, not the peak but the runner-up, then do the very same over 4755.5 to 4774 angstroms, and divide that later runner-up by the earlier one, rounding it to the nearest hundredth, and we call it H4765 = 0.99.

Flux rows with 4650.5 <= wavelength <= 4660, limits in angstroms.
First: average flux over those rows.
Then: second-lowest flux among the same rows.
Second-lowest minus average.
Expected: -0.095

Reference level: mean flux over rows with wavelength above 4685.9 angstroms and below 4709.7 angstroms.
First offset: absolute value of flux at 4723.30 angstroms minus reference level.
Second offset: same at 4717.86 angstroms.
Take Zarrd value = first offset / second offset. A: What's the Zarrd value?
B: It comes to 0.7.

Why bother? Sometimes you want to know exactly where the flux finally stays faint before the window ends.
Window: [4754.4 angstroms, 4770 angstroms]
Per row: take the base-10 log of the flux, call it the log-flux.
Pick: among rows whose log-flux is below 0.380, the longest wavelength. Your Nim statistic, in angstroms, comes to 4769.20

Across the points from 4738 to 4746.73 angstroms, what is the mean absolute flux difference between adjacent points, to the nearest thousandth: 0.101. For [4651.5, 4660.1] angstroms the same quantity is 0.170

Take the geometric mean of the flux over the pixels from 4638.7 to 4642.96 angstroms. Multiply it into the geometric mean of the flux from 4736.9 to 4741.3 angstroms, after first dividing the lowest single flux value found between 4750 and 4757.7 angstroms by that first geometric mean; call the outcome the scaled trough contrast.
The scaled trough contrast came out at 2.33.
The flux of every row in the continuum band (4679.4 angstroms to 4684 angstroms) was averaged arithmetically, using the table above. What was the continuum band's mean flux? 2.33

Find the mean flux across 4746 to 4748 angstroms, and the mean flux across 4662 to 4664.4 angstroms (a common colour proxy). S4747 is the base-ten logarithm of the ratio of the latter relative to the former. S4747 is -0.02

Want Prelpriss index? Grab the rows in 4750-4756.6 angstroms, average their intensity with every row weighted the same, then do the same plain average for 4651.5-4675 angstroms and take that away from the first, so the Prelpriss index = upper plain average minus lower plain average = 0.14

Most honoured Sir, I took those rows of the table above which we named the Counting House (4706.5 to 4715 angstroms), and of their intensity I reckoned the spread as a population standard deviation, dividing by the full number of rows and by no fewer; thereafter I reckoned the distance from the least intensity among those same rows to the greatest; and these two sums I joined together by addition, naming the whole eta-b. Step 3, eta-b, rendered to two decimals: 0.47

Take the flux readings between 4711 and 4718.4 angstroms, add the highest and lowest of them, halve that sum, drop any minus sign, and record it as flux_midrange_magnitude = 2.39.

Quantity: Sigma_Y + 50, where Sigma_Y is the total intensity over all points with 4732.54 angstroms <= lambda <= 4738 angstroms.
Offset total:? 61.44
